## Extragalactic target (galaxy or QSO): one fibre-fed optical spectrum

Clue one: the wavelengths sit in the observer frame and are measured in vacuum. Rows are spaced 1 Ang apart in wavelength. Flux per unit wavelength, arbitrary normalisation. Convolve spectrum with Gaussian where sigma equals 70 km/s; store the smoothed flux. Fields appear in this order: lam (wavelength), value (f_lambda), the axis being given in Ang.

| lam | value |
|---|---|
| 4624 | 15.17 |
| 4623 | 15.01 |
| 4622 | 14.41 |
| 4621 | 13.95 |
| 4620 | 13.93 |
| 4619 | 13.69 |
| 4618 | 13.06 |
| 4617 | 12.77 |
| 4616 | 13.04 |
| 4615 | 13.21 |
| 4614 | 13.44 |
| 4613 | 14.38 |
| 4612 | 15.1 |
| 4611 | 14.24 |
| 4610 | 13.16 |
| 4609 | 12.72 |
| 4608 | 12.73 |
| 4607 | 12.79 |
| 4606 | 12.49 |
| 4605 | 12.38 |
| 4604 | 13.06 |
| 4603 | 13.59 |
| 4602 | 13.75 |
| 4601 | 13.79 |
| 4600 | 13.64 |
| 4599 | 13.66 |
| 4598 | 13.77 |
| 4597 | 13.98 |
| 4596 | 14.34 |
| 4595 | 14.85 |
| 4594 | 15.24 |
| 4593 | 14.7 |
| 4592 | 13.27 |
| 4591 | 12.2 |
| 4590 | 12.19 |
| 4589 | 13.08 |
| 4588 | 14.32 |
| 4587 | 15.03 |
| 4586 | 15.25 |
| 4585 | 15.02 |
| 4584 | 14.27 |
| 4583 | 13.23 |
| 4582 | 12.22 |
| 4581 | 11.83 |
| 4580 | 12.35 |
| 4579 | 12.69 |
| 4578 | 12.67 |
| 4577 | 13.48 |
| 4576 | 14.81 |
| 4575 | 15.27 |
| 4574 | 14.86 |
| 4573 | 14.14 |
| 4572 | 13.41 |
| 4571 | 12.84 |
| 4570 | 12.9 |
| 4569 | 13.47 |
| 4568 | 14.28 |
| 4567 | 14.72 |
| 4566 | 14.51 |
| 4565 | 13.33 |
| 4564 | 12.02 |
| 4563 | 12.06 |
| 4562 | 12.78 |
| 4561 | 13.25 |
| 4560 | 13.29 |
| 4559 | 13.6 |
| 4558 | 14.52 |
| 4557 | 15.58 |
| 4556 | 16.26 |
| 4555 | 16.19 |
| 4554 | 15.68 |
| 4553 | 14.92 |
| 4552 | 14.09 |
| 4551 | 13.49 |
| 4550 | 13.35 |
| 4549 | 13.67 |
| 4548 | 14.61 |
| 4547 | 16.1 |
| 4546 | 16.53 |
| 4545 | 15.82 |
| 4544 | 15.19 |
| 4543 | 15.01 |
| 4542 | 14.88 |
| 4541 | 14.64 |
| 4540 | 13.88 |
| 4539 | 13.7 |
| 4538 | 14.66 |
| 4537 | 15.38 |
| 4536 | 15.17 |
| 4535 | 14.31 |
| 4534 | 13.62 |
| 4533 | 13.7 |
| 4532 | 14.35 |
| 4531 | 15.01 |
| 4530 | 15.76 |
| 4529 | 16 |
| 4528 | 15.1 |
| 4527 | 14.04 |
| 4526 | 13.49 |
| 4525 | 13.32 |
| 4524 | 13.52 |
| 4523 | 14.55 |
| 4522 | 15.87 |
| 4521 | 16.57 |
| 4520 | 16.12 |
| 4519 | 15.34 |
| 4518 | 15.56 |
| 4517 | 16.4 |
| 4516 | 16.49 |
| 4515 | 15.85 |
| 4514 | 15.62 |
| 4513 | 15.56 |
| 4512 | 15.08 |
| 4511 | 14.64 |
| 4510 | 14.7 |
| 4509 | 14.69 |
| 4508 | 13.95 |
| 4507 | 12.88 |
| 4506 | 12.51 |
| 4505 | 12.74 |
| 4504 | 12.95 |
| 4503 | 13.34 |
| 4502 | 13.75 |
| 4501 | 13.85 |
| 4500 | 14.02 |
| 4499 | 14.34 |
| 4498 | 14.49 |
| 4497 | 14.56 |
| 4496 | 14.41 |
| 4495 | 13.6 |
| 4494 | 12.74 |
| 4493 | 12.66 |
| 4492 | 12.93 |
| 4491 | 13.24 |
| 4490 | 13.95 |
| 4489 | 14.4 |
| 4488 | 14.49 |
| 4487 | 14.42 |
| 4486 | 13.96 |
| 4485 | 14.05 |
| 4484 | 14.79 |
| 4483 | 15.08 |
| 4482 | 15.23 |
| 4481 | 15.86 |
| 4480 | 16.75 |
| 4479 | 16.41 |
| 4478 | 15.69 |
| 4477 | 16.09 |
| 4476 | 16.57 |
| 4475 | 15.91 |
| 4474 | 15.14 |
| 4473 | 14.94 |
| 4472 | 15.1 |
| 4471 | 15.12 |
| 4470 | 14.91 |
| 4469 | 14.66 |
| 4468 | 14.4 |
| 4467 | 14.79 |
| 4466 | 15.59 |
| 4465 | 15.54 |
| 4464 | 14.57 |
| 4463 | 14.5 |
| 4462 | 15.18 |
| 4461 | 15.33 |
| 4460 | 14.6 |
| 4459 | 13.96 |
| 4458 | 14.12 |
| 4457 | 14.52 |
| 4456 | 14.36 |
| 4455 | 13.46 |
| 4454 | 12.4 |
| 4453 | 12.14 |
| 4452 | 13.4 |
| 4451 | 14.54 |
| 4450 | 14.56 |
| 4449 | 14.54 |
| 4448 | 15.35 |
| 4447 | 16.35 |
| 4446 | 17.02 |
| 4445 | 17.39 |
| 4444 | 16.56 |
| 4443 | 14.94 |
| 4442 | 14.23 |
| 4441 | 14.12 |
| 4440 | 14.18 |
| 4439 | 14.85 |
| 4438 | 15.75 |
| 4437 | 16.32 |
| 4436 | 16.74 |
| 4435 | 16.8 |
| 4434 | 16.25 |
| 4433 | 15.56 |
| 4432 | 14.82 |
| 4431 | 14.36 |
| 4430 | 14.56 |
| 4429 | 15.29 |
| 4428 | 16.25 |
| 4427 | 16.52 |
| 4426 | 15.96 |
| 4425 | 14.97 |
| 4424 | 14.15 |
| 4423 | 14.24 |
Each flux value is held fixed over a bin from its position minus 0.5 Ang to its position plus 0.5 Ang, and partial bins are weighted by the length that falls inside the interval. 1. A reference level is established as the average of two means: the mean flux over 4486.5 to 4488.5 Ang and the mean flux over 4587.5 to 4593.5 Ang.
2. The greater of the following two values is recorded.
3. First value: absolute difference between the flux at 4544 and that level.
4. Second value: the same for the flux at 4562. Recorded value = 1.3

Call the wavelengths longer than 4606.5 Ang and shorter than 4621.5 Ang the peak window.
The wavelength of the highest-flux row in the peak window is 4612 Ang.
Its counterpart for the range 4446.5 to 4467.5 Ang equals 4447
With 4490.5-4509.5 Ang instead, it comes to 4509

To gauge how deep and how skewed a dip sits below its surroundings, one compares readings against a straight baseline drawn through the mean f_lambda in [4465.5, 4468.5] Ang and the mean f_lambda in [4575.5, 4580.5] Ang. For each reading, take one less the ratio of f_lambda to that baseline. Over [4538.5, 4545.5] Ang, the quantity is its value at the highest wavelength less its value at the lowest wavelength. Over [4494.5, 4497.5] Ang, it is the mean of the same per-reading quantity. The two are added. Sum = -0.14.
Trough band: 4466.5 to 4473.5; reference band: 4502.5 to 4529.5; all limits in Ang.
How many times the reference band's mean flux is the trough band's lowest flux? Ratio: 0.98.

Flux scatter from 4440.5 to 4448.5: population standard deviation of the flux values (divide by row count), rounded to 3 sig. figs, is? 1.18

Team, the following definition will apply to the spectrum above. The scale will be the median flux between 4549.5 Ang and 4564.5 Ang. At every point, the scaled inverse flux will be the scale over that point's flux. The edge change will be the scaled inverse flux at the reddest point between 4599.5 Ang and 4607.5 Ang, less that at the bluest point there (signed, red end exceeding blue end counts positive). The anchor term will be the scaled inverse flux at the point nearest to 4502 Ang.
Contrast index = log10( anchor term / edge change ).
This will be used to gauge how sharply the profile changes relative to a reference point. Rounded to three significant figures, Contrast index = 1.17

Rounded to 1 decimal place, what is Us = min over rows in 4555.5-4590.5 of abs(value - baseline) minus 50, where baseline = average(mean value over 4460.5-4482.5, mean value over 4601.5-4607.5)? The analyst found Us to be -49.9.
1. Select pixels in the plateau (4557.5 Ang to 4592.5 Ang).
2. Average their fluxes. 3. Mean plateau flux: 13.5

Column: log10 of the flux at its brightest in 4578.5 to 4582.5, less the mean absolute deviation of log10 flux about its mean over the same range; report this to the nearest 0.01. 1.09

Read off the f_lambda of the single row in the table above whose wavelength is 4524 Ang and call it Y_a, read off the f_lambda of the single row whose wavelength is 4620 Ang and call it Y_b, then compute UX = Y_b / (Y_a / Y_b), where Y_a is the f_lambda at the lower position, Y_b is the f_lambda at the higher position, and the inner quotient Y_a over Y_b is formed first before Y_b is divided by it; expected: 14.4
